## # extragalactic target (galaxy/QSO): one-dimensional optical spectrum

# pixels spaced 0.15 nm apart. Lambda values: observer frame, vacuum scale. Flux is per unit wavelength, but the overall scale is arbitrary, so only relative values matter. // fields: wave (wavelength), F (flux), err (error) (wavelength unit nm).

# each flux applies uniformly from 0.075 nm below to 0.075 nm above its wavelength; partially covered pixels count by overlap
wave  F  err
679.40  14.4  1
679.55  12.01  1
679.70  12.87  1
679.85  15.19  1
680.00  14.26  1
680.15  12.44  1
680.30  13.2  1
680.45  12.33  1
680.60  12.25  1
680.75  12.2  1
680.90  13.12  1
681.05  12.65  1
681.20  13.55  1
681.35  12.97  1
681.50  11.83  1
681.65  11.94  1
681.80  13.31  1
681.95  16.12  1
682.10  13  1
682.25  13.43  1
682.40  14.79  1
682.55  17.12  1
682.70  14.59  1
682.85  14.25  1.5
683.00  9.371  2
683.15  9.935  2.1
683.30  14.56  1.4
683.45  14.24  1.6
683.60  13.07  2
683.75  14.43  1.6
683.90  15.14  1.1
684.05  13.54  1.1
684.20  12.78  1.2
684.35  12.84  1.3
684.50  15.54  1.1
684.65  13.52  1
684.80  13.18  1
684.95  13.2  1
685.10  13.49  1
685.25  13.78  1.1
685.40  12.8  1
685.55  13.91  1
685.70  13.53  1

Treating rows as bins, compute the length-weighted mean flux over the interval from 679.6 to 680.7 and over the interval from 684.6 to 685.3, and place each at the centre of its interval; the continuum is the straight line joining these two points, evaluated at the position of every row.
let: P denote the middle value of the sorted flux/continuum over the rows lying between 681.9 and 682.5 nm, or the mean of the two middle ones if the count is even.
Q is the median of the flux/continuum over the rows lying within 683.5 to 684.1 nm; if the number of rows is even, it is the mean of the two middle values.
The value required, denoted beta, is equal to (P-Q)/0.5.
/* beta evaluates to 0.03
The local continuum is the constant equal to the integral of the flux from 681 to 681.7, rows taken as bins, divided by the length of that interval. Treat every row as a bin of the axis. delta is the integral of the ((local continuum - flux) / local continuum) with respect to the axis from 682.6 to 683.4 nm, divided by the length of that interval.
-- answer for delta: -0.010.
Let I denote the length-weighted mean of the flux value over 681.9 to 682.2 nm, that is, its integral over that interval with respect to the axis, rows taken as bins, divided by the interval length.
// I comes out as 14.3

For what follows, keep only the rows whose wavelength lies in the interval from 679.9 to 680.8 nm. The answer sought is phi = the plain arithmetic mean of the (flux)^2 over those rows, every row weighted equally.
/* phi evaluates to 164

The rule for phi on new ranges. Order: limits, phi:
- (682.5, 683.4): 185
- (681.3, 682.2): 176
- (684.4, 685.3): 191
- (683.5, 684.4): 187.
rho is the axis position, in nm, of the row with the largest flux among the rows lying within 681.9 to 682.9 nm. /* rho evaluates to 682.55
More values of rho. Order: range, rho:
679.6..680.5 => 679.85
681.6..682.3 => 681.95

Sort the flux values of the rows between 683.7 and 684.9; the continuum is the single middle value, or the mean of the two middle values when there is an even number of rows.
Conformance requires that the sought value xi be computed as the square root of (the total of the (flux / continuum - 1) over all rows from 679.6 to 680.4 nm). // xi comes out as 0.15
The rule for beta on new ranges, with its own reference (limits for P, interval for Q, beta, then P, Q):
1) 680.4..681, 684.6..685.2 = -0.12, 0.93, 0.99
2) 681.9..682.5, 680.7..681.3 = 0.17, 1.06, 0.98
